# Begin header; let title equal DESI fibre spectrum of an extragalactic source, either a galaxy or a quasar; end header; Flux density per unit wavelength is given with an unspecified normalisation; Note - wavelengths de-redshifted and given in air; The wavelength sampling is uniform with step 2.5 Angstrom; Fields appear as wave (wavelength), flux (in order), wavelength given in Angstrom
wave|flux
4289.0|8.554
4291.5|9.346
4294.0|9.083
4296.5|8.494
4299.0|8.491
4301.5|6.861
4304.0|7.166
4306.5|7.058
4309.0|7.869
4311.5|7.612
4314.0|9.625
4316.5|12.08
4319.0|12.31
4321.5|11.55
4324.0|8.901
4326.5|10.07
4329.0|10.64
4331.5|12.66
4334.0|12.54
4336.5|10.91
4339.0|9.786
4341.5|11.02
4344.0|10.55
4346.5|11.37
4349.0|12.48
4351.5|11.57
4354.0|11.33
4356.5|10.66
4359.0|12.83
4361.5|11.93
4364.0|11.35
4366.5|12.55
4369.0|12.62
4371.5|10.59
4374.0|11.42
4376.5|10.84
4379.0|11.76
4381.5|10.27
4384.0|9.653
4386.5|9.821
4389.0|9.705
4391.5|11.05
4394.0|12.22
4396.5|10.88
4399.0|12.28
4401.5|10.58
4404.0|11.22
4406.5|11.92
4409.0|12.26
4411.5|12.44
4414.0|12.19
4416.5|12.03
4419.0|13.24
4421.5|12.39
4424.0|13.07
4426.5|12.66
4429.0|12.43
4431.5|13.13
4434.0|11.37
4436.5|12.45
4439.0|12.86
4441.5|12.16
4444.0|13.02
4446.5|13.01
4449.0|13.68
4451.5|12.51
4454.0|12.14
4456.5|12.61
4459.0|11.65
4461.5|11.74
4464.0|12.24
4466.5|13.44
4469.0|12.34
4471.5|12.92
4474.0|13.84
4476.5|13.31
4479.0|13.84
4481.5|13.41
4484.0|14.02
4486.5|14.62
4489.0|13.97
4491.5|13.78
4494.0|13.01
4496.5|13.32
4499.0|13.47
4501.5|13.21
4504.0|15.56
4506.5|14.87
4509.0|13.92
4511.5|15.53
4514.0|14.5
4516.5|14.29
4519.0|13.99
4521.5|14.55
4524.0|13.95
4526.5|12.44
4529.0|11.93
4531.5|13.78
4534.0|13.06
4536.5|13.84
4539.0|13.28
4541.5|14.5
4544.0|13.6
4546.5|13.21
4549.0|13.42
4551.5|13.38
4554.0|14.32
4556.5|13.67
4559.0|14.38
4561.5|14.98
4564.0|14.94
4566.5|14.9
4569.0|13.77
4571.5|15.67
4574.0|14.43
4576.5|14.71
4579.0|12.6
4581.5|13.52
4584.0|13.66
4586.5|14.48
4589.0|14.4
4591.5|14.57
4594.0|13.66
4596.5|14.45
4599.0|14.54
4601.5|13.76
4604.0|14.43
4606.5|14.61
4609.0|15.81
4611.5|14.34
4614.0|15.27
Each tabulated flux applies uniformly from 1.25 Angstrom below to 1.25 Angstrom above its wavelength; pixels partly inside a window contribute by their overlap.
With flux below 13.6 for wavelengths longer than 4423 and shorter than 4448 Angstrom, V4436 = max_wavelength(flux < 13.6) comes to 4446.5 Angstrom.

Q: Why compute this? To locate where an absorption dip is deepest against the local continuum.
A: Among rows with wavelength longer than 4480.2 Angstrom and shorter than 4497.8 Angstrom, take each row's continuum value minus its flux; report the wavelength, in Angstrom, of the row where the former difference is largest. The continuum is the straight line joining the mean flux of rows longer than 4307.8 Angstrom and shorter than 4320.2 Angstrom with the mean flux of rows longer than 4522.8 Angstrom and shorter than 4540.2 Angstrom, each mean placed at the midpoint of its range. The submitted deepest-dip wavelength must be 4494.0 Angstrom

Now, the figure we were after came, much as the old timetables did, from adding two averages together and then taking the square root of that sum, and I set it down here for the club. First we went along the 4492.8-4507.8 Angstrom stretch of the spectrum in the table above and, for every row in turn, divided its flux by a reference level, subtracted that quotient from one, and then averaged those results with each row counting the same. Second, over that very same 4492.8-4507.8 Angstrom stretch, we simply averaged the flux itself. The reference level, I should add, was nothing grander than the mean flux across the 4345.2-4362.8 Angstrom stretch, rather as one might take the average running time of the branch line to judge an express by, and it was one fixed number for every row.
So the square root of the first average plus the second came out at 3.70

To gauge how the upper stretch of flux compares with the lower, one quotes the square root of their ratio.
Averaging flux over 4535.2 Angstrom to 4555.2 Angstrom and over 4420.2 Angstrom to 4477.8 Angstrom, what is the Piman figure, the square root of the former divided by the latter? 1.04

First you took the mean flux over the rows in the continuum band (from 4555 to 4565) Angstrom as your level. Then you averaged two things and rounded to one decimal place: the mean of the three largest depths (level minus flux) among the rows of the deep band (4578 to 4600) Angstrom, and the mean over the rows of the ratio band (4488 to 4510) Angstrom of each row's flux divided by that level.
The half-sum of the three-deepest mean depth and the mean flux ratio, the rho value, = 1.1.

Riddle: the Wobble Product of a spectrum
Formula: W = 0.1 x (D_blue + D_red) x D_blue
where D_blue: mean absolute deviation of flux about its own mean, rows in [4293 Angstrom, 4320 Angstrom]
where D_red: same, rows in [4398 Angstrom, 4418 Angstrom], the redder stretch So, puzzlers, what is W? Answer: 0.28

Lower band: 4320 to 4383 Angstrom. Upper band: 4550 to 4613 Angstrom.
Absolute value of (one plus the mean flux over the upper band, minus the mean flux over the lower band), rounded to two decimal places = 4.03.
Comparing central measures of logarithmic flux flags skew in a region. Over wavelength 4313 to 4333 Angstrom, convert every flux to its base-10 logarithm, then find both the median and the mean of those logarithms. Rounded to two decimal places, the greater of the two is 1.04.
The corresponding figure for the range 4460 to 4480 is 1.12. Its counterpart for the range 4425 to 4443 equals 1.10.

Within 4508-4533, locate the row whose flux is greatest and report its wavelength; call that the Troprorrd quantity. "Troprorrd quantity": 4511.5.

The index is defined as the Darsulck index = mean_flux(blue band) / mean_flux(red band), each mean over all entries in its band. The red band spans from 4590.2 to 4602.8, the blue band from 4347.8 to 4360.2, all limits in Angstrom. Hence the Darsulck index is 0.83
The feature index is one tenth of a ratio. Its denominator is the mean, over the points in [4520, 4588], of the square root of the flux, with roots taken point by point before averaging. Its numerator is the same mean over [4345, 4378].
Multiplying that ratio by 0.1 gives 0.092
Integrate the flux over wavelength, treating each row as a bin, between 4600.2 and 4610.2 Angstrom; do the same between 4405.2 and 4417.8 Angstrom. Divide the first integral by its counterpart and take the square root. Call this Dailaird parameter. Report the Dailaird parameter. 0.98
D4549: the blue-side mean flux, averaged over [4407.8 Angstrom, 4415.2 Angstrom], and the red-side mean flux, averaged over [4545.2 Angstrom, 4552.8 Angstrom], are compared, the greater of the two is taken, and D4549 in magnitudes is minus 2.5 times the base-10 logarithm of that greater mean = -2.81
